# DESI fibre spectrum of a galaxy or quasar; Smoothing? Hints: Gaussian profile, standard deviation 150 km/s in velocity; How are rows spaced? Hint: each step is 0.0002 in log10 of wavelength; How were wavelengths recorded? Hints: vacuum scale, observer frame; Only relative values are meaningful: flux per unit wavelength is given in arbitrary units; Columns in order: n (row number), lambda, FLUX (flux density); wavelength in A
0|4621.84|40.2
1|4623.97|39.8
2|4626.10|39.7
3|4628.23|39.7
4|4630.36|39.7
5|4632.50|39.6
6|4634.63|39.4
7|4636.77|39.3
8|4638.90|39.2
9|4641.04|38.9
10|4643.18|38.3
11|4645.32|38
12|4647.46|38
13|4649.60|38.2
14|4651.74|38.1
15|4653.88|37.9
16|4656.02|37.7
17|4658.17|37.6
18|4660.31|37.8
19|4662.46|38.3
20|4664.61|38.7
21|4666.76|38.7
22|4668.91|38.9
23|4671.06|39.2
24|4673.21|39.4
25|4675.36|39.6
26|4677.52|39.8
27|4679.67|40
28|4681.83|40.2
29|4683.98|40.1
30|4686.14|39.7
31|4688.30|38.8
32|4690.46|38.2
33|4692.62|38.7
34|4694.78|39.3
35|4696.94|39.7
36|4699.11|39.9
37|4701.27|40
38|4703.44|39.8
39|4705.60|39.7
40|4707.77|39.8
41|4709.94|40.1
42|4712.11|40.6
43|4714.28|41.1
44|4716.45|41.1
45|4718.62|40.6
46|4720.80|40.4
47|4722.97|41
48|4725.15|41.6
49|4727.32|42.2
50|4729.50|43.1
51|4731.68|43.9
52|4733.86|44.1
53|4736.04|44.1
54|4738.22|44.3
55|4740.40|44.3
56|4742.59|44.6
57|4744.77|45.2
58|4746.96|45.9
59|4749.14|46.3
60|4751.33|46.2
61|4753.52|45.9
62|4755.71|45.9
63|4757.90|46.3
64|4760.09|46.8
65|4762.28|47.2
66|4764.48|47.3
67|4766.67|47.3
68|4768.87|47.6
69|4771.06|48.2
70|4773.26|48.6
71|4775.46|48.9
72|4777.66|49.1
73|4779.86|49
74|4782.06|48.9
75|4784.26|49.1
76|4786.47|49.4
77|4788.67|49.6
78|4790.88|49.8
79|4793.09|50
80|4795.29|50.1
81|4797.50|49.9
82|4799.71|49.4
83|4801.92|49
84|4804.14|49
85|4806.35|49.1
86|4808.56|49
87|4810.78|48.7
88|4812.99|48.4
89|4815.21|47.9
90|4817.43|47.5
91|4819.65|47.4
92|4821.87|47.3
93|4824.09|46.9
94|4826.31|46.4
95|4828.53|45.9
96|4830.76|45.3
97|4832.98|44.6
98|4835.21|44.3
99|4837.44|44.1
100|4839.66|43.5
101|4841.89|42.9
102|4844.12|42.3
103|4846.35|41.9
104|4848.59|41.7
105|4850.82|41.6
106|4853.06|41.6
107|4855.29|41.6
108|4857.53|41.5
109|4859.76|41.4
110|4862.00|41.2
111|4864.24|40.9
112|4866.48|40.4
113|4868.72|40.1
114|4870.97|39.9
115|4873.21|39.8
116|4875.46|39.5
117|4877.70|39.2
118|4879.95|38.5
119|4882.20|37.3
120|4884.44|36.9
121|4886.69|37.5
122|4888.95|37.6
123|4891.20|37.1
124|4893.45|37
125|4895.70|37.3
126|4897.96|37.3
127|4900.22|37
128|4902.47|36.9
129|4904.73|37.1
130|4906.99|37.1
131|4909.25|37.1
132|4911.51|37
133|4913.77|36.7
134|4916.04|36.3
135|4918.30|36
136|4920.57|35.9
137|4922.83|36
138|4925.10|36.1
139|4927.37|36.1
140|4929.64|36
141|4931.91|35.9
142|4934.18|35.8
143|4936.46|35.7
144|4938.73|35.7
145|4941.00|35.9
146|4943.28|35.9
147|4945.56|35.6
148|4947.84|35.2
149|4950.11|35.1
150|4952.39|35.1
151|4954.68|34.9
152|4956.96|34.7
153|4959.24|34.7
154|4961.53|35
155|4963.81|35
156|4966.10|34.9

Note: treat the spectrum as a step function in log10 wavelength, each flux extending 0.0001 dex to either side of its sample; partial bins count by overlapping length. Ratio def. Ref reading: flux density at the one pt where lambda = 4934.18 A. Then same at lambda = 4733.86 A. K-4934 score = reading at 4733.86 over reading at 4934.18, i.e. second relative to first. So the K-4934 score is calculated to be 1.23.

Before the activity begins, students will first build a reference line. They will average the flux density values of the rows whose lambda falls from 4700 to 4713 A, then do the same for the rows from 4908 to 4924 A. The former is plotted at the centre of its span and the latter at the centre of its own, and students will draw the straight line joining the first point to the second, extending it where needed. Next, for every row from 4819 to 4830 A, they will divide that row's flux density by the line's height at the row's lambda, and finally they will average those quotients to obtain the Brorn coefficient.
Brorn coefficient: 1.23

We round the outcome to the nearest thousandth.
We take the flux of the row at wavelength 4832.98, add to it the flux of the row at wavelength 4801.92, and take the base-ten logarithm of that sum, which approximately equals 1.971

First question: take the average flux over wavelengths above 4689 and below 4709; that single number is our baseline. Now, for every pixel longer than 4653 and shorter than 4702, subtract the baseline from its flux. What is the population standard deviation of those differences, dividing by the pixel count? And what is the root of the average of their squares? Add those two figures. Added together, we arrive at 1.7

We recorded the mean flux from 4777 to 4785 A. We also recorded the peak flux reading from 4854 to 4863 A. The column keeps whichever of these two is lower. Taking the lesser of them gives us 41.6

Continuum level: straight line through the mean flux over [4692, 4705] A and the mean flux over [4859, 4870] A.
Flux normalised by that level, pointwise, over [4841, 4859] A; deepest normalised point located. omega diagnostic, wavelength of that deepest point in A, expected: 4857.53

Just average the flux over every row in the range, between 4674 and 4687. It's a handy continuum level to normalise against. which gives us 39.9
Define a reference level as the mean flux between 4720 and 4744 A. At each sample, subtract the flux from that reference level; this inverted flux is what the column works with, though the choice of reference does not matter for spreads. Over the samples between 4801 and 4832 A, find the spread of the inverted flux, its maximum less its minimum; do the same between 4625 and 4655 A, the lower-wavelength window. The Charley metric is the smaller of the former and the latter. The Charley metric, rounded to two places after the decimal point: 1.80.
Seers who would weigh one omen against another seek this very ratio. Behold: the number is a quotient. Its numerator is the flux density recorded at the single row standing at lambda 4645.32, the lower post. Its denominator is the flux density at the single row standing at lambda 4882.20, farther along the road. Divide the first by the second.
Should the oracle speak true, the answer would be 1.02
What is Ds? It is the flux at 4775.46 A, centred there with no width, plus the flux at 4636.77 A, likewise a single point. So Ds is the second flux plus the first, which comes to 88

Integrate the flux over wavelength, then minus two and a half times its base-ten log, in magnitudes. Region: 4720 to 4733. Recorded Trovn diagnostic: -6.85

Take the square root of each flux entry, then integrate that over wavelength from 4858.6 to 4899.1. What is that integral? 252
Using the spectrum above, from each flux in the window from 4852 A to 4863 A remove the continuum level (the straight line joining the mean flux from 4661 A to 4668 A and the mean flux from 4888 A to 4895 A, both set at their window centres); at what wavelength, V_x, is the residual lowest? 4862.00 A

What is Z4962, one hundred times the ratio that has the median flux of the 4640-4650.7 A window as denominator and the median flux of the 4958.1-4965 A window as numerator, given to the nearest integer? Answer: 92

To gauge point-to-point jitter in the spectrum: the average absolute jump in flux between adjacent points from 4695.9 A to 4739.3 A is 0.35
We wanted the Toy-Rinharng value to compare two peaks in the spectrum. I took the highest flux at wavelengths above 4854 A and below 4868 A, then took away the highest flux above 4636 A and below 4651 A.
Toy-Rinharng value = 2.3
